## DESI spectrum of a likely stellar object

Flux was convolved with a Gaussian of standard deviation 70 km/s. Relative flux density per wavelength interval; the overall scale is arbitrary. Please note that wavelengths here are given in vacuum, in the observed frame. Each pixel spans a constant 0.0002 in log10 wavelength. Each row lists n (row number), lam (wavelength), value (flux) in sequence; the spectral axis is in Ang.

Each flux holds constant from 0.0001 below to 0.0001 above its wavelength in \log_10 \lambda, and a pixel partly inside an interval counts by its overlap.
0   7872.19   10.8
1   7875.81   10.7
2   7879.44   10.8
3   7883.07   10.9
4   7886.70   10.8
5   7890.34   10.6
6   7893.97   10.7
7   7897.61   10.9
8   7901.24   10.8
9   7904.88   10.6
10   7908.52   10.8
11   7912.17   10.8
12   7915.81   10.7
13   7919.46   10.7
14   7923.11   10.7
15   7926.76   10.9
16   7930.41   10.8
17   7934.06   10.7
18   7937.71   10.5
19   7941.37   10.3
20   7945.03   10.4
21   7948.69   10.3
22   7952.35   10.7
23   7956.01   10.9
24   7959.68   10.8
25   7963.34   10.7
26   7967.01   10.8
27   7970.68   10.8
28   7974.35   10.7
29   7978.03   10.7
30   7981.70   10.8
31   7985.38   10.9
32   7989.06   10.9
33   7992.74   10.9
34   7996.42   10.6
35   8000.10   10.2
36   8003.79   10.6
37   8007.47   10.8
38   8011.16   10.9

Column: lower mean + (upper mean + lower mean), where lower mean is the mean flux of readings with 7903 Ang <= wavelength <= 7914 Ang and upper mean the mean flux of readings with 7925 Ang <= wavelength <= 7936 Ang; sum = 32.27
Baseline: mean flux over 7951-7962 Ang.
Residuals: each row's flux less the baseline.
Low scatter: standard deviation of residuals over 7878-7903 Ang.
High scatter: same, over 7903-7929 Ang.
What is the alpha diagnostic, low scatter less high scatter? 0.01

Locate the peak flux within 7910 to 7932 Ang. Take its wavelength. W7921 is 7926.76 Ang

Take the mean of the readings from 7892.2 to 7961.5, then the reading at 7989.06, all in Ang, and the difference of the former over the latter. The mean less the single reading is -0.22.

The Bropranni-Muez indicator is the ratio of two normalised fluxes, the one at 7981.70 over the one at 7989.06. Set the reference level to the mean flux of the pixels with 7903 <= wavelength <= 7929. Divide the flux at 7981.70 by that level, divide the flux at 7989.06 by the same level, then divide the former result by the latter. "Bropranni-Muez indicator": 0.99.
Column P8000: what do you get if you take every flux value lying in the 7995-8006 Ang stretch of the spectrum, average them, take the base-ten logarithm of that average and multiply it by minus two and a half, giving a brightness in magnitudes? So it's -2.55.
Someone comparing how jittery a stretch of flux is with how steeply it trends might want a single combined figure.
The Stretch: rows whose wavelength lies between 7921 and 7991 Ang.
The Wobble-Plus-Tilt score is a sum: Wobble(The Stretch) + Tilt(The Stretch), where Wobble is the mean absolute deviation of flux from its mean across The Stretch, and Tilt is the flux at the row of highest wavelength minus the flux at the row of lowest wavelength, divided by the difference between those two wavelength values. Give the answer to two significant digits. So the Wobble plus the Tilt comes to 0.14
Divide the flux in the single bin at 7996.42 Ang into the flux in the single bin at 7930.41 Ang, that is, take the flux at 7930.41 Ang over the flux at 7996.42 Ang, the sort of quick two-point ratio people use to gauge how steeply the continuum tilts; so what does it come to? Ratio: 1.02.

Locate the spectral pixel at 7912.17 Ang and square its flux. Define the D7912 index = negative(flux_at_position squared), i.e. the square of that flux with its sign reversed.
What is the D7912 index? -117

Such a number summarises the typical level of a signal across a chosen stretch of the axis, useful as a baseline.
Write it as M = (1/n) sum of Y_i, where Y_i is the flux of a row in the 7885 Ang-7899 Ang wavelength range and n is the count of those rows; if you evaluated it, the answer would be 10.7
